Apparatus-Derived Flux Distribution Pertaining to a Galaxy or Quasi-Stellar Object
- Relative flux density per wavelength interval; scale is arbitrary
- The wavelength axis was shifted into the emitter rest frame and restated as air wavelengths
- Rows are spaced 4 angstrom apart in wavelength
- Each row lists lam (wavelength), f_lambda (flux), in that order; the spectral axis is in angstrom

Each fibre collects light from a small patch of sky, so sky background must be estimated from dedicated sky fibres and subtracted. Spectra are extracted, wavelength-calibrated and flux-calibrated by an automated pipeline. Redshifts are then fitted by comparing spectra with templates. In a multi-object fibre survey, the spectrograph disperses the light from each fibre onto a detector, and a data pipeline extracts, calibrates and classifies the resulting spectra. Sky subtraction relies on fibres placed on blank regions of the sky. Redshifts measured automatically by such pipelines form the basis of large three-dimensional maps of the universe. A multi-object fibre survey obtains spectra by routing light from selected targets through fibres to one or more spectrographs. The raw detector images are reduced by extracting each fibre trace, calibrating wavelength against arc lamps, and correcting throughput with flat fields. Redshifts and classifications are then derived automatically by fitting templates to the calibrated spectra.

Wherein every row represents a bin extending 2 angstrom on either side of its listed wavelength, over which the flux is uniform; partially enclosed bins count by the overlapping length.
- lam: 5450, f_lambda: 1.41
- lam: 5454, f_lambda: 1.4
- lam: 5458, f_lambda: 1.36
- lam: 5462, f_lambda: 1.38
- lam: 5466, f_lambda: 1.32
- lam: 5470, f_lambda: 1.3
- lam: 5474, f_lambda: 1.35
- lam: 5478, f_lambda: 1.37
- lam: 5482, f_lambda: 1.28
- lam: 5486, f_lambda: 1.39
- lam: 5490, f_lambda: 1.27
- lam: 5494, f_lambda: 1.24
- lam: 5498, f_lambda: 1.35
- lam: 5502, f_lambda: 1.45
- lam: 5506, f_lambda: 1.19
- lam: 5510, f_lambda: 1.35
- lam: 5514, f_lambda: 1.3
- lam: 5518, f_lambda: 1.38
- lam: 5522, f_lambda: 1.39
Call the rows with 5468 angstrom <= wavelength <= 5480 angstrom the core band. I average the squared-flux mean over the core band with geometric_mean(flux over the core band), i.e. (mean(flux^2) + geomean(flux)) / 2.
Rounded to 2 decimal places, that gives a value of 1.57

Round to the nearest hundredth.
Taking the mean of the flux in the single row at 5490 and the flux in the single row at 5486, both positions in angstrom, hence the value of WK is 1.33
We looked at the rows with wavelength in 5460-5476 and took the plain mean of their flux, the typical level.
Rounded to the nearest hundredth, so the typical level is 1.34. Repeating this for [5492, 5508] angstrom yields 1.31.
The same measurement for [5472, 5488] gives 1.35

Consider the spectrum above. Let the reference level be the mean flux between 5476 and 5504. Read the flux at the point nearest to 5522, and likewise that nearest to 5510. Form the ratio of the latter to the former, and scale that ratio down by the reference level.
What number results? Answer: 0.73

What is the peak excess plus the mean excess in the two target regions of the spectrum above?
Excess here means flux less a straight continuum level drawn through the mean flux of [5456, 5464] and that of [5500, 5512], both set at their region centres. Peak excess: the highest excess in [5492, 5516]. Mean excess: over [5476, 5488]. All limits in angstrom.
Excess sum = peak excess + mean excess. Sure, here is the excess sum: 0.11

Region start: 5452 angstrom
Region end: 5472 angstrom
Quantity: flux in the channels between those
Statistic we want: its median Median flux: 1.36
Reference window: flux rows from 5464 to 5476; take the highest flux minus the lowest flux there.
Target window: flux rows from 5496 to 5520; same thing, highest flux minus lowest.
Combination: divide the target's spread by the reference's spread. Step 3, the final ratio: 5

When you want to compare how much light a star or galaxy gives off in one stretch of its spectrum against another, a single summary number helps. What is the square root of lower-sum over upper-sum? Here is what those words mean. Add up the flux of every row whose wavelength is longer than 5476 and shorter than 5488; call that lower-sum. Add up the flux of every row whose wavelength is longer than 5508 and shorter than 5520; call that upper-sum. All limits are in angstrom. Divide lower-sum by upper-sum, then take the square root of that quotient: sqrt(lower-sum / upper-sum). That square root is 1.00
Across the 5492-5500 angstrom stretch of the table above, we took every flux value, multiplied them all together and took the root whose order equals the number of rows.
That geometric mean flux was 1.29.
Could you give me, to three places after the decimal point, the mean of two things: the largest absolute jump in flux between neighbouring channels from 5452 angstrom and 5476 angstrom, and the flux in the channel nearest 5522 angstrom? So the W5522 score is 0.725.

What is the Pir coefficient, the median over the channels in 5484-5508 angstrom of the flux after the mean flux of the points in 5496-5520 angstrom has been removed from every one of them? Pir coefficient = -0.027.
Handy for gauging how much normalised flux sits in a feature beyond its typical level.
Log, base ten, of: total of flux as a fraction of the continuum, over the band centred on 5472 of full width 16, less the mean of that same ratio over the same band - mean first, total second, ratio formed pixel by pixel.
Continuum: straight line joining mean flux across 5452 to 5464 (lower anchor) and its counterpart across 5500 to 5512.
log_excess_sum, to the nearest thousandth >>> 0.467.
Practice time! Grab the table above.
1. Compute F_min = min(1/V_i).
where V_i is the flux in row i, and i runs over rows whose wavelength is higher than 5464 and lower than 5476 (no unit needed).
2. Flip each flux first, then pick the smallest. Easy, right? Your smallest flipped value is 0.741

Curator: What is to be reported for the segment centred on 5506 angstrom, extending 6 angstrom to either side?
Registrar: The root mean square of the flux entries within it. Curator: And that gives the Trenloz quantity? 1.334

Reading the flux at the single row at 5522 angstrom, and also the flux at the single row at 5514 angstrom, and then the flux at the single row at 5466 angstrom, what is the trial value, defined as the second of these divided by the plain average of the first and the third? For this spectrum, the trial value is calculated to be 0.96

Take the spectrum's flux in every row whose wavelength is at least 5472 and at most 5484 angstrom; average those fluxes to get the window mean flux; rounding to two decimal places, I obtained 1.33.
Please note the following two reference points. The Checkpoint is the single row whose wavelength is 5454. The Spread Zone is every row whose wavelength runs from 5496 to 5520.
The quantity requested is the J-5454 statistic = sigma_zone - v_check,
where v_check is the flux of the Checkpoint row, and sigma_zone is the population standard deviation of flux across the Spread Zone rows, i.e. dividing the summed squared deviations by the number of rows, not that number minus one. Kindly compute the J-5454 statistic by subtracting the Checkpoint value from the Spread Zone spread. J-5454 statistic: -1.32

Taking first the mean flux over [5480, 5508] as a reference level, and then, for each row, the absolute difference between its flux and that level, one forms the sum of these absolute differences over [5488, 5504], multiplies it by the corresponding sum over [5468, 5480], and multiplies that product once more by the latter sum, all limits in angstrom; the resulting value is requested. 0.0035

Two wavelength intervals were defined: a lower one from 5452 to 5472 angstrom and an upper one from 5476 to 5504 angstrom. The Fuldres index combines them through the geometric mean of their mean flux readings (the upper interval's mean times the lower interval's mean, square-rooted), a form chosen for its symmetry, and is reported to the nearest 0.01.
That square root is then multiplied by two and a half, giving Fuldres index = 3.36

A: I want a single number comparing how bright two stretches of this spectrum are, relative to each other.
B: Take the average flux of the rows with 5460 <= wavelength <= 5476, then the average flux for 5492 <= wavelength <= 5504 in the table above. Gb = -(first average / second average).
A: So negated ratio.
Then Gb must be -0.99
